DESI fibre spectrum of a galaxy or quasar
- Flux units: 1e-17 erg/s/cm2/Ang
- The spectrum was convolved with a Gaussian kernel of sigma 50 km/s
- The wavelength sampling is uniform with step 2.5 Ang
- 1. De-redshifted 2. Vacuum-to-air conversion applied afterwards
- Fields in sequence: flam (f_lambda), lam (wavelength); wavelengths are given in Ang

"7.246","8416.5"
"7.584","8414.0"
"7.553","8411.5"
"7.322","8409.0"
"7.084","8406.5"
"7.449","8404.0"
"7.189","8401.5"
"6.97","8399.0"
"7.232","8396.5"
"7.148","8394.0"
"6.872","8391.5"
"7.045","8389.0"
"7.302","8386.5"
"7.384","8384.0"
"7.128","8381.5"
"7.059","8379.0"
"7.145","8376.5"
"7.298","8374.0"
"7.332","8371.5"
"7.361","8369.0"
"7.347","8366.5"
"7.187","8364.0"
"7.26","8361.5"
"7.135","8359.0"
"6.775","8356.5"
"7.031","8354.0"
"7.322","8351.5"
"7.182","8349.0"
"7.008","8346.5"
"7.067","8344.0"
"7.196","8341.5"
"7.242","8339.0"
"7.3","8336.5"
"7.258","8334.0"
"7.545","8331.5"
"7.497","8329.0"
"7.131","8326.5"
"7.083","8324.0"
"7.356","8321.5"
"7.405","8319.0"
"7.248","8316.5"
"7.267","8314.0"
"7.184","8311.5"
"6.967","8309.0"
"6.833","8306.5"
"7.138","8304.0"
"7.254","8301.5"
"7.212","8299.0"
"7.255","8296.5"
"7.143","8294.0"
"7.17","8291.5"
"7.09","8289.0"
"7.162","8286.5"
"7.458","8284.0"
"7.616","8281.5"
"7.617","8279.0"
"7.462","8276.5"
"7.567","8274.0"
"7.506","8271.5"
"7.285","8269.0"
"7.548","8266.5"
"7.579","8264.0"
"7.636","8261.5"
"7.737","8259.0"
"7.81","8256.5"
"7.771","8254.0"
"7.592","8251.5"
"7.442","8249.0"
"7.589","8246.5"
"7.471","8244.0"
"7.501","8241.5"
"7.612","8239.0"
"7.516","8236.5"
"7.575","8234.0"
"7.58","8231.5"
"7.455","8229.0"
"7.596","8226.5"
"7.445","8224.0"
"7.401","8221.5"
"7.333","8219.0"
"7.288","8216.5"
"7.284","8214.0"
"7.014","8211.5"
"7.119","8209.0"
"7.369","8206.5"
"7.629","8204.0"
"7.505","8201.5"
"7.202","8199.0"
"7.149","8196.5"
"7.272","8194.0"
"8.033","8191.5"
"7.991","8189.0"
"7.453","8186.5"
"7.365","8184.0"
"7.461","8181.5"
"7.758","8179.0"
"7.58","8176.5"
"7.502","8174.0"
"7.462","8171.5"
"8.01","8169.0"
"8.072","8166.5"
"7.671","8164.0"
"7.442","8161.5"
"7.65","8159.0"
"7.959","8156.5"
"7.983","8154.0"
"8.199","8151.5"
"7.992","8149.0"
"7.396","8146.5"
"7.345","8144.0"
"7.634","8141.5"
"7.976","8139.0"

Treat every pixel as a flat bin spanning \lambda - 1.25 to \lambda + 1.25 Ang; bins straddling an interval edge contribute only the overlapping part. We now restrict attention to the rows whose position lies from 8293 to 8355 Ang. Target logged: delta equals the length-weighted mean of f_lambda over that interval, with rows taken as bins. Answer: 7.21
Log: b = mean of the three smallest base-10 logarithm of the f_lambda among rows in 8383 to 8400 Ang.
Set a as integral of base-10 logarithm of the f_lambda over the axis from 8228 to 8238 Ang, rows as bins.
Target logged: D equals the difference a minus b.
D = 7.9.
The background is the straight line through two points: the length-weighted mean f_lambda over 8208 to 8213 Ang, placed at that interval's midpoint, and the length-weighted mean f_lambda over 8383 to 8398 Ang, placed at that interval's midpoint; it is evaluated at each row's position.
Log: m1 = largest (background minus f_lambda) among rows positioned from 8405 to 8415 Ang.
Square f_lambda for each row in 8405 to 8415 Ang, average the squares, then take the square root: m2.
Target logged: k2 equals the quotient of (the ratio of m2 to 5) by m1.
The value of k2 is 18.4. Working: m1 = 0.1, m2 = 7.4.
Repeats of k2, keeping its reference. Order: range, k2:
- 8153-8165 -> -4.0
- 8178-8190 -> -5.0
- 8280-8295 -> 70.7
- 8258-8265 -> -3.2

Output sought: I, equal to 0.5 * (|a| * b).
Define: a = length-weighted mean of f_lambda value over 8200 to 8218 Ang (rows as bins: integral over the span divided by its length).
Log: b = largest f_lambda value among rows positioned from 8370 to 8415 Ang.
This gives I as 27.7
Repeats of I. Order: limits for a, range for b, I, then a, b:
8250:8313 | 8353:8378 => 27.2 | 7.38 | 7.361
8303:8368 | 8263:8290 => 27.4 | 7.19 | 7.617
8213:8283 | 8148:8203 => 30.9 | 7.53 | 8.199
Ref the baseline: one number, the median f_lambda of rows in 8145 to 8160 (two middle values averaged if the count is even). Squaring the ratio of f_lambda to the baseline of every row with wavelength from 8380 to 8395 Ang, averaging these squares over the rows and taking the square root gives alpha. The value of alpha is 0.90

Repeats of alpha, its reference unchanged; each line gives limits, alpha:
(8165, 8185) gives 0.96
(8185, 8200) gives 0.94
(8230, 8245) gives 0.95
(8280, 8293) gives 0.92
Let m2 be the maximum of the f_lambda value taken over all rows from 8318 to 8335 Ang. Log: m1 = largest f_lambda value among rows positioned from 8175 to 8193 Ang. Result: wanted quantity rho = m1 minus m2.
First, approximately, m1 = 8.033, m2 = 7.545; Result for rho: 0.5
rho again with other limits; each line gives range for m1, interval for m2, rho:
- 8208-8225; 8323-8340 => -0.1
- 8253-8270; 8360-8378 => 0.4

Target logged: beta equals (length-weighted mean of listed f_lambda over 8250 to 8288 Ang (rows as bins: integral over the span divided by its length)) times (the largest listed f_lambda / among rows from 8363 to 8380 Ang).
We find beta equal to 55.6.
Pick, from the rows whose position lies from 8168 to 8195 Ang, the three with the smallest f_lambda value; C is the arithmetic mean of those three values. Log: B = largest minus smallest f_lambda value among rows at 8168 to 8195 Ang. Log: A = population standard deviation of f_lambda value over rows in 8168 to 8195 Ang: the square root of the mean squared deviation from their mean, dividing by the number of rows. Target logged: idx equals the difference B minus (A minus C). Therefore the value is 7.9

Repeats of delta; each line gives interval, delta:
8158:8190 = 7.64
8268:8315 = 7.27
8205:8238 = 7.39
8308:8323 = 7.24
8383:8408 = 7.17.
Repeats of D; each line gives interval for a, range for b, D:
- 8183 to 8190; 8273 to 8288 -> 5.3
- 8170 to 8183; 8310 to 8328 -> 10.6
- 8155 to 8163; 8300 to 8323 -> 6.2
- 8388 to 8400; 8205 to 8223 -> 9.3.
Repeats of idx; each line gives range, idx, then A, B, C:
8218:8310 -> 7.7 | 0.22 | 1.0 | 6.96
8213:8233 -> 7.5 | 0.11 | 0.3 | 7.30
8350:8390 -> 7.4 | 0.16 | 0.6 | 6.95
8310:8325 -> 7.4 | 0.11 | 0.3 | 7.17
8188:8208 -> 7.8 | 0.32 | 0.9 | 7.21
